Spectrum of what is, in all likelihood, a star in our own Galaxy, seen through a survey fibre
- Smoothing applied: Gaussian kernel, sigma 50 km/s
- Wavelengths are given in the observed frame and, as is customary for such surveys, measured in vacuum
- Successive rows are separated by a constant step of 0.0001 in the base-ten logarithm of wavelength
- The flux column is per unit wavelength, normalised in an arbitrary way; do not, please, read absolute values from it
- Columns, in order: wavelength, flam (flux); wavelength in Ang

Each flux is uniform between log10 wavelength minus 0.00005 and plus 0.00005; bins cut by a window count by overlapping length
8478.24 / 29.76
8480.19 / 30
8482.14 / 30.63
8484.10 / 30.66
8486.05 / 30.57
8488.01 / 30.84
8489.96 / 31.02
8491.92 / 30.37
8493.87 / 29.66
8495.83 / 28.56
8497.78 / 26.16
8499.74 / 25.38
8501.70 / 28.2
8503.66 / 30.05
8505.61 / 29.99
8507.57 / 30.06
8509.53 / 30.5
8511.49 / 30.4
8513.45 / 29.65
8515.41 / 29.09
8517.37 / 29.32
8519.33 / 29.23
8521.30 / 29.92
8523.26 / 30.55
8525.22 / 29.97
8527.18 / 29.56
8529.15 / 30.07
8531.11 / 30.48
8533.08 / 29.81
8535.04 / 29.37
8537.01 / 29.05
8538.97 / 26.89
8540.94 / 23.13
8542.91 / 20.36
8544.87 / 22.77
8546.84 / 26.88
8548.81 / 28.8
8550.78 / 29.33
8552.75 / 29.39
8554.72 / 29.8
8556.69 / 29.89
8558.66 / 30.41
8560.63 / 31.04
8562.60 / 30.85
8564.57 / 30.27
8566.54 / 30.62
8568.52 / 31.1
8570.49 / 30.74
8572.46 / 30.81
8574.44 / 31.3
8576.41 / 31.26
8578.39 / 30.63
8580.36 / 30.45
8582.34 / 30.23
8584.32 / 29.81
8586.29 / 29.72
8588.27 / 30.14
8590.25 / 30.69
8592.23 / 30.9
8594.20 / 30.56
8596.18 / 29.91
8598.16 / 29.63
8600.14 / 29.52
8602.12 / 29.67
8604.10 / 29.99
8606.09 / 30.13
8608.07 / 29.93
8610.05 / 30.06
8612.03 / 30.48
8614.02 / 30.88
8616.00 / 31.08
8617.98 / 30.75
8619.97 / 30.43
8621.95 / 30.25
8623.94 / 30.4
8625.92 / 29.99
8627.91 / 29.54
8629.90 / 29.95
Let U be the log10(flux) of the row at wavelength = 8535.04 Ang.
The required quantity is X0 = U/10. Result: 0.1468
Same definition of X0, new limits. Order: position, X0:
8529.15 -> 0.1478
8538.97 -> 0.1430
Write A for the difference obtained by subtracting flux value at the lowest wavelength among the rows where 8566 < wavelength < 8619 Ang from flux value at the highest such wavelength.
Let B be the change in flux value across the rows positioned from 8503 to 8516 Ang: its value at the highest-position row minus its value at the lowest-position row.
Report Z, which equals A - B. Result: 1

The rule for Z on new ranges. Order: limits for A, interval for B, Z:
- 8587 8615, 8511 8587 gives 1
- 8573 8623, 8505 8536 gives 0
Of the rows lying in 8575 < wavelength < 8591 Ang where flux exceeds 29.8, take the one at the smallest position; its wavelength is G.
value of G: 8576.41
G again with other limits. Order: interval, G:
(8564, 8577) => 8564.57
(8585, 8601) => 8588.27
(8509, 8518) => 8509.53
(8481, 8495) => 8482.14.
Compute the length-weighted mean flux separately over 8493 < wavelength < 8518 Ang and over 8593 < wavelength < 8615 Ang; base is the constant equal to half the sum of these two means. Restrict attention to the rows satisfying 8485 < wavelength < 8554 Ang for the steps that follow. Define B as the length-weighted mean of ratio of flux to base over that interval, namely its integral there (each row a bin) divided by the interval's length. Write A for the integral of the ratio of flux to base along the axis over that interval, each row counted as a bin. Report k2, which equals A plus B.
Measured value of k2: 68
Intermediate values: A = 67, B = 0.97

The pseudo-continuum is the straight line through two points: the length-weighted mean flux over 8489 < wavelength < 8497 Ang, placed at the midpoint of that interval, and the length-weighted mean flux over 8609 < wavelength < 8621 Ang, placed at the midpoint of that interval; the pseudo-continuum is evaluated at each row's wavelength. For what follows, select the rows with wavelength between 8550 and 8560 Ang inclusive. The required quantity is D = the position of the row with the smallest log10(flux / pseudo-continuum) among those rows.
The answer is 8550.78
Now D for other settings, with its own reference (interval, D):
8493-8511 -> 8499.74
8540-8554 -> 8542.91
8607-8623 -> 8608.07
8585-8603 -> 8600.14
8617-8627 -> 8625.92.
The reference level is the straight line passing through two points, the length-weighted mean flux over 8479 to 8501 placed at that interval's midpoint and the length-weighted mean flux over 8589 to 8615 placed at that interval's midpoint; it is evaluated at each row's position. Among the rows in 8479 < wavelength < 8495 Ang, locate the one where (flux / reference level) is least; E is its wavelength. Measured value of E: 8493.87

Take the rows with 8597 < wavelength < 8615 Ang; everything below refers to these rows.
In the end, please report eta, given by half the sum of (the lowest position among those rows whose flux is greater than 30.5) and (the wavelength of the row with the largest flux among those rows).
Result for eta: 8614.0 Ang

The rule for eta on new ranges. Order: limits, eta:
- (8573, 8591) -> 8574.4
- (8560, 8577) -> 8567.5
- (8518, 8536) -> 8523.3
